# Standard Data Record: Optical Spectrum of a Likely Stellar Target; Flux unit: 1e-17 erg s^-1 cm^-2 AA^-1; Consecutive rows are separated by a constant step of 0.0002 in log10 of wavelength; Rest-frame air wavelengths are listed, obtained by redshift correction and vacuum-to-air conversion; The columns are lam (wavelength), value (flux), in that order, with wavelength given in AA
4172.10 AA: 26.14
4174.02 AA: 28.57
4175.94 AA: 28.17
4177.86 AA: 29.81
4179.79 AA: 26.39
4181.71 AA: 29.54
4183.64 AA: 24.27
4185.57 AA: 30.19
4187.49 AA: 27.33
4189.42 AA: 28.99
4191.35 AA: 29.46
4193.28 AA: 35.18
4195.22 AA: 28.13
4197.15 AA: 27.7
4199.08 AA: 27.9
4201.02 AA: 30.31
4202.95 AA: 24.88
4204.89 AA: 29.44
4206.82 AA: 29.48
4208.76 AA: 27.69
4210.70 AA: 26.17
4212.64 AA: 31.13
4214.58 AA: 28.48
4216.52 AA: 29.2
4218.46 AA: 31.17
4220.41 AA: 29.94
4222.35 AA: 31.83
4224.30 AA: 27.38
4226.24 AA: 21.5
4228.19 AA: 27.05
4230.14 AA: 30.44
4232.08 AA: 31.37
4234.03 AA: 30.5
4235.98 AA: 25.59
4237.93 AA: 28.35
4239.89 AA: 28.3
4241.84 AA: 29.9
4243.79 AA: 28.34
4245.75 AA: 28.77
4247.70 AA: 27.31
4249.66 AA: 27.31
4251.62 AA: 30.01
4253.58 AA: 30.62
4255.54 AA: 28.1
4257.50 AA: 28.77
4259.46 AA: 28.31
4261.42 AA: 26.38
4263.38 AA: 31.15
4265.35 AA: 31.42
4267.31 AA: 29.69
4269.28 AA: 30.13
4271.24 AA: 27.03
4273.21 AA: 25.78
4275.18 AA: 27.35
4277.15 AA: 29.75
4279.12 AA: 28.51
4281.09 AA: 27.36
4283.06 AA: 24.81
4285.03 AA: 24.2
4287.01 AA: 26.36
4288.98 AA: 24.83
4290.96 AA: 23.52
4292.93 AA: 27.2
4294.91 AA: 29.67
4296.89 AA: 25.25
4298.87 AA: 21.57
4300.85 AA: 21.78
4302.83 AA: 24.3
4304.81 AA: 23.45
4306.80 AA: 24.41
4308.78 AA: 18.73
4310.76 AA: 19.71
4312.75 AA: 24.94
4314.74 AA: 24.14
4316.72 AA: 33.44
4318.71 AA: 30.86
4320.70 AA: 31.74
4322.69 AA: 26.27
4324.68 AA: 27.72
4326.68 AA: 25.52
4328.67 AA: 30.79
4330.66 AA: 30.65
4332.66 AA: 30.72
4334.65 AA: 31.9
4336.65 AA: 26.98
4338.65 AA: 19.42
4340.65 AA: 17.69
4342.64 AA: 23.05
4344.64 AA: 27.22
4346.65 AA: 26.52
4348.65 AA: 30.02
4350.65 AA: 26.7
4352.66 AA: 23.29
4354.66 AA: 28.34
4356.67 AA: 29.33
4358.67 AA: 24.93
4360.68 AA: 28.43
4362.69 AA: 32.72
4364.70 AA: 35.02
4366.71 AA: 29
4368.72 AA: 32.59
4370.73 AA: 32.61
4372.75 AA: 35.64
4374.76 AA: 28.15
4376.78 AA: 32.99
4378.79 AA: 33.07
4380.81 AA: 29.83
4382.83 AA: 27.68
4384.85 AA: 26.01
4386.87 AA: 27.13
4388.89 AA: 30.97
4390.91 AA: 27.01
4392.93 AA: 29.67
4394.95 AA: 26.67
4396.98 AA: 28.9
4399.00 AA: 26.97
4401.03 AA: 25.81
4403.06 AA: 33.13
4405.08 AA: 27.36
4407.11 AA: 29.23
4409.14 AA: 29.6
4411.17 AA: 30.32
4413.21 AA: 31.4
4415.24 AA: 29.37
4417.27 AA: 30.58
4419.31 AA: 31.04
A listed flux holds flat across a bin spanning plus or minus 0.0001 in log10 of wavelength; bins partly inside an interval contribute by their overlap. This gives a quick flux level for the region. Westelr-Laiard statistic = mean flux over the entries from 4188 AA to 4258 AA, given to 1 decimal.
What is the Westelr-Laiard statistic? 28.8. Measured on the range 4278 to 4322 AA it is 25.5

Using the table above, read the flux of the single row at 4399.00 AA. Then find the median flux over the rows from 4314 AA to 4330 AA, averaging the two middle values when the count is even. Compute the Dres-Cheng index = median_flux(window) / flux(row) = 1.08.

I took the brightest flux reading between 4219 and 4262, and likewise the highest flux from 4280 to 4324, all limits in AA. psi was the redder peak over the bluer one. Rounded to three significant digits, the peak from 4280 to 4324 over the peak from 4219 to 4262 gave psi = 1.05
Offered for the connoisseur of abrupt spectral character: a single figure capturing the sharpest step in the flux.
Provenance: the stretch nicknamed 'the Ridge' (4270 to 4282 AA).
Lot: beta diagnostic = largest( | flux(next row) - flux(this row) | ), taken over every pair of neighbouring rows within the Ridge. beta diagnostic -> 2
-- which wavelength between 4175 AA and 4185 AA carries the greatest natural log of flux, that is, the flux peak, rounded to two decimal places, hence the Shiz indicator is 4177.86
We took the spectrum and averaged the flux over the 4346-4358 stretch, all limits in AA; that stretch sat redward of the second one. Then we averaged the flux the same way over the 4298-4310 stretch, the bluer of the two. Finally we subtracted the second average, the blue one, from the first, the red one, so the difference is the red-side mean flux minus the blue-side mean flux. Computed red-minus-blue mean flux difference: 5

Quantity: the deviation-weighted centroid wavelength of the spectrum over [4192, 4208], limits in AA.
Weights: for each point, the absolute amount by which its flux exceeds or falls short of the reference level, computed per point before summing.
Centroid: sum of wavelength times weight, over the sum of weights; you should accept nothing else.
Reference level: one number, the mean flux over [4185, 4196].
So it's 4198.2 AA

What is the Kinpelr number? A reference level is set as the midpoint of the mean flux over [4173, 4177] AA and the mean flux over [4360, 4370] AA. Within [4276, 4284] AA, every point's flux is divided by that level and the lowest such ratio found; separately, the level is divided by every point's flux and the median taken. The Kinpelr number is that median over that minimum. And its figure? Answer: 1.30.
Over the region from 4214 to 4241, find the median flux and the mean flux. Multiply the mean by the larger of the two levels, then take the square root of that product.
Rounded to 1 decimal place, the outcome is 28.7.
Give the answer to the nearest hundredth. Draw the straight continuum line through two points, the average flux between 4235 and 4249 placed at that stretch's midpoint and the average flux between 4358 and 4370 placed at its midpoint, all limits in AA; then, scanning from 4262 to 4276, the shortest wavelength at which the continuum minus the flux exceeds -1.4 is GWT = 4267.31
